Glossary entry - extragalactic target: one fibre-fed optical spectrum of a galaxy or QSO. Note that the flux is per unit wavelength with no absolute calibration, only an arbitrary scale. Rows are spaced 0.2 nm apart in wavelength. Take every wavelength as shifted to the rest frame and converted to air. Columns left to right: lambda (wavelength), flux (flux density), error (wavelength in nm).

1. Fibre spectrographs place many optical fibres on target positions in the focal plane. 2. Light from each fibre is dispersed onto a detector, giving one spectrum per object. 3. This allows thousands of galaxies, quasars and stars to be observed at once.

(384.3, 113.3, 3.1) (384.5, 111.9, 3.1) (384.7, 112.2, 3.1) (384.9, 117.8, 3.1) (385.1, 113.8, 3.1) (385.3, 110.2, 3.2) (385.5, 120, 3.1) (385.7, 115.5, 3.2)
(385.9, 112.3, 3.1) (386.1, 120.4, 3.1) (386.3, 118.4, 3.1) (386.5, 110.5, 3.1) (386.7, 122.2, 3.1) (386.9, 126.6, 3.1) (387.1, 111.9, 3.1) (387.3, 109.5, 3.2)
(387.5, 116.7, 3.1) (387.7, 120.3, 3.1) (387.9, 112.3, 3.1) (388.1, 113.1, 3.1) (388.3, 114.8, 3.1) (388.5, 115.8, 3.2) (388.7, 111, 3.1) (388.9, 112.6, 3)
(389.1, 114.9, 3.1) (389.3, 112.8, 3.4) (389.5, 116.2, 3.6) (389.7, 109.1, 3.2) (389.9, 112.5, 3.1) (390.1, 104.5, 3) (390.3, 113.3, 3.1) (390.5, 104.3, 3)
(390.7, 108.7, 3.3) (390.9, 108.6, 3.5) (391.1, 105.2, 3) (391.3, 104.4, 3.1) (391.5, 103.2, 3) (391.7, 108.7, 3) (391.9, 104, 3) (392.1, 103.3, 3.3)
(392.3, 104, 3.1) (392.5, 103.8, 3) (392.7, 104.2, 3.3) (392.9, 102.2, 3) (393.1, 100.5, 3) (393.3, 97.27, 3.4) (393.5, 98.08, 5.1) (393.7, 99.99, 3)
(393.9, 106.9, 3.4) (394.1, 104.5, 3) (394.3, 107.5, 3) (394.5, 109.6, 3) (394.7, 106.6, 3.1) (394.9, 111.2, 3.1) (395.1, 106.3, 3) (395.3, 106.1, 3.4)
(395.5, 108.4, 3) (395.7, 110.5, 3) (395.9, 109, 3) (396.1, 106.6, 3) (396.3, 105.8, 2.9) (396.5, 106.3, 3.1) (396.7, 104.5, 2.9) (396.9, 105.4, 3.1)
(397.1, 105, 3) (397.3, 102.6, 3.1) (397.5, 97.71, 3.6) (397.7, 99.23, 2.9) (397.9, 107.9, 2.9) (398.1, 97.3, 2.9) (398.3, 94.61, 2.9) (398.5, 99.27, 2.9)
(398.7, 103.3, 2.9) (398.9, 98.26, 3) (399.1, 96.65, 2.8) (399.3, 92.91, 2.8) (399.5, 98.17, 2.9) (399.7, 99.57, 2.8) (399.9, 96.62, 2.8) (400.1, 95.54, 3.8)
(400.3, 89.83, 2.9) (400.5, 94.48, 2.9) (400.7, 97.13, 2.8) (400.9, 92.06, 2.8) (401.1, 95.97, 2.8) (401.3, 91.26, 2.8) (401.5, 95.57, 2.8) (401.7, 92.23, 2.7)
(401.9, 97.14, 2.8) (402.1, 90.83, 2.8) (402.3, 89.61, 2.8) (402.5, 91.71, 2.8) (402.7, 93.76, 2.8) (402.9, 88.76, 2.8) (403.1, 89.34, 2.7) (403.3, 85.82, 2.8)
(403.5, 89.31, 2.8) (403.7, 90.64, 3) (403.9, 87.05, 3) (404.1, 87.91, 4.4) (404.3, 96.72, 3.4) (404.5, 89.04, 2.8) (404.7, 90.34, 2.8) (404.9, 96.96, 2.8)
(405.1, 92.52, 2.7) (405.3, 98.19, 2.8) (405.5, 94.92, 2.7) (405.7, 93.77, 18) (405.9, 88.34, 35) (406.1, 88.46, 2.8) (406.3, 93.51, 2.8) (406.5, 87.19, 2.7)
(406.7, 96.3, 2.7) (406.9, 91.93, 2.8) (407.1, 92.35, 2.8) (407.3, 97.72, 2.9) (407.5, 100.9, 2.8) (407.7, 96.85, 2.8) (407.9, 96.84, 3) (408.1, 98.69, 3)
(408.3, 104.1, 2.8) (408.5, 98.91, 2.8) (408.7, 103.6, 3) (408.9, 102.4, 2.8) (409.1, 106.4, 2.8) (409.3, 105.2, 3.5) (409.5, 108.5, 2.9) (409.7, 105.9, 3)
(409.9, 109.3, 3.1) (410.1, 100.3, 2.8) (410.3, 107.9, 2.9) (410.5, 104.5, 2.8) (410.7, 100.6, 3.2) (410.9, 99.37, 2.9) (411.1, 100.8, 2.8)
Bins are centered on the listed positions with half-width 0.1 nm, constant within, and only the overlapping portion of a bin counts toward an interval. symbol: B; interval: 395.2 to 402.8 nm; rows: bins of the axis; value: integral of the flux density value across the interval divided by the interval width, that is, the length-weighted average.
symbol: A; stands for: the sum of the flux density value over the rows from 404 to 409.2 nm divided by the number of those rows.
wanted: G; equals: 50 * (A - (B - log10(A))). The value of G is -68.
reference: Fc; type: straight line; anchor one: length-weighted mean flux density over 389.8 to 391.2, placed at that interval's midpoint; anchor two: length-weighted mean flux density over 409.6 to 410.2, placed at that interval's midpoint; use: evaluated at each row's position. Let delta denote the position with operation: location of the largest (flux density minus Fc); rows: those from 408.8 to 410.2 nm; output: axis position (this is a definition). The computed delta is 409.9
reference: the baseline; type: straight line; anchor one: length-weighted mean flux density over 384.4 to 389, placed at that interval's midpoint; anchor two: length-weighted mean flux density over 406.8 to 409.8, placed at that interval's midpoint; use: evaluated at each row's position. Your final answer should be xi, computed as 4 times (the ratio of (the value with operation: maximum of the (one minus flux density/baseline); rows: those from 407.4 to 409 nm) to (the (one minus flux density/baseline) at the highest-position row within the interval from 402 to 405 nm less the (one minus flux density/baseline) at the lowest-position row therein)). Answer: -2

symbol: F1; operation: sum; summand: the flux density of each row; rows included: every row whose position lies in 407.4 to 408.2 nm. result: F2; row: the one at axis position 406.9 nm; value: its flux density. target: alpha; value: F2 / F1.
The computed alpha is 0.23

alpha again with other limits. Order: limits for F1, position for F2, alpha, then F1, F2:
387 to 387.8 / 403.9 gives 0.19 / 458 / 87.05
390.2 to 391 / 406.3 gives 0.22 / 435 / 93.51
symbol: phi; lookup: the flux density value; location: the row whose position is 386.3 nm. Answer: 118.4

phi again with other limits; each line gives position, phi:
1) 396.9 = 105.4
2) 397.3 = 102.6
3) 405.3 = 98.19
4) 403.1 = 89.34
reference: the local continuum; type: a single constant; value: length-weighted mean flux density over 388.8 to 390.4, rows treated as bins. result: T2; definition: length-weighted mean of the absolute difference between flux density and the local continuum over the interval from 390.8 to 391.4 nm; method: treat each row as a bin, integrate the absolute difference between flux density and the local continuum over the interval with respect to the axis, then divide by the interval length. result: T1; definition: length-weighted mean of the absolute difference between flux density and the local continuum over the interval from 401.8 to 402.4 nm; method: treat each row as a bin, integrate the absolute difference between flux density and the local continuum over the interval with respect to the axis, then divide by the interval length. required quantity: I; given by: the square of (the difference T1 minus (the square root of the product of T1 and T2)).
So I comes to 76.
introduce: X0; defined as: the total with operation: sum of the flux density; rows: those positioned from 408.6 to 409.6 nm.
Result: 526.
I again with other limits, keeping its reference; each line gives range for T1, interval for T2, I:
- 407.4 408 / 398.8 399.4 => 1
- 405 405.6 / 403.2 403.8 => 9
